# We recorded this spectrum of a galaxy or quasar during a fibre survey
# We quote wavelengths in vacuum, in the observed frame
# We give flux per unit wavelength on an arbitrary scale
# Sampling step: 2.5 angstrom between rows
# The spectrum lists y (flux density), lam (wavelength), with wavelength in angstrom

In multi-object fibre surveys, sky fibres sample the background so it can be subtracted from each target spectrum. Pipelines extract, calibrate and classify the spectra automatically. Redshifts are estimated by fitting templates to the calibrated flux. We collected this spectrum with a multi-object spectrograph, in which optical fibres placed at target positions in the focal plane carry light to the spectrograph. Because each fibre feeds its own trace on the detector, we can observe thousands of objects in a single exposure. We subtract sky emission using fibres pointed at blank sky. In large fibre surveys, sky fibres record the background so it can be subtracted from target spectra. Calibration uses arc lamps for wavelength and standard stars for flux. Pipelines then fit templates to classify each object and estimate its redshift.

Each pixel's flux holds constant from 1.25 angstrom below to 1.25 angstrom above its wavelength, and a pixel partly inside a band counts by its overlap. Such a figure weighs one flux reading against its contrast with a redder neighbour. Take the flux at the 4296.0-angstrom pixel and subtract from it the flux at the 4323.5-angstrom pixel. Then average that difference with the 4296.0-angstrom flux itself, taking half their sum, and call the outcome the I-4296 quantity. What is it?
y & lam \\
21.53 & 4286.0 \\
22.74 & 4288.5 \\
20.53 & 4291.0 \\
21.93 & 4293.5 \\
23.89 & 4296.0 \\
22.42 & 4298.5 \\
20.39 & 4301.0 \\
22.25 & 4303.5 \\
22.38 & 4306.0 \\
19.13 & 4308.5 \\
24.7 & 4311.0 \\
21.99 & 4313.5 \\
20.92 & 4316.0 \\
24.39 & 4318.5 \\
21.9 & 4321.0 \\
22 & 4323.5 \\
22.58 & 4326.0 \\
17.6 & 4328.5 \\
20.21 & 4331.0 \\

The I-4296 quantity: 12.9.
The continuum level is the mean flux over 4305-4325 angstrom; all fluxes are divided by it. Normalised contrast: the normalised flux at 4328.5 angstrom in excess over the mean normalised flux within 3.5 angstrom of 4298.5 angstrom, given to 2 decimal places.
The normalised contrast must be -0.21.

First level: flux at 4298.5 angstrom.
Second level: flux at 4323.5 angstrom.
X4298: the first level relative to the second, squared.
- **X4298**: 1.0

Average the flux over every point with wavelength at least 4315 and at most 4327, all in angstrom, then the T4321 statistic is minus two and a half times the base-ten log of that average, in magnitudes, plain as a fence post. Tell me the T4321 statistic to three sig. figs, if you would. -3.37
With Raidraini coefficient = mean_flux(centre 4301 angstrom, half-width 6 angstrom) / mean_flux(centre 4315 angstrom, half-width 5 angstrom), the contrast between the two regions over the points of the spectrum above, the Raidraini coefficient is 0.97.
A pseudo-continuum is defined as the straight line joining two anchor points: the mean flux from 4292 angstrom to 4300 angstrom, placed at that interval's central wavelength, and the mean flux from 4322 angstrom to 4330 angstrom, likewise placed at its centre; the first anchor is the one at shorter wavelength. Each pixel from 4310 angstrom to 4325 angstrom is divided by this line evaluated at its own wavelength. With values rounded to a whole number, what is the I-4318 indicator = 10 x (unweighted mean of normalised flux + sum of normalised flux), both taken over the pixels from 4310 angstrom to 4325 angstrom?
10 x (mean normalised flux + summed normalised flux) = 74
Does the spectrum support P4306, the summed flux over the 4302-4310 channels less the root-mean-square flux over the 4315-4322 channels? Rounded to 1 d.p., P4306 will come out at 41.3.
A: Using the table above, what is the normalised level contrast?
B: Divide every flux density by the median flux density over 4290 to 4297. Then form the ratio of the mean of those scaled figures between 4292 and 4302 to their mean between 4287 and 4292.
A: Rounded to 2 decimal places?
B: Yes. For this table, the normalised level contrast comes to 1.02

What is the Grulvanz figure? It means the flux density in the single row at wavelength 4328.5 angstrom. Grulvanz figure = 17.6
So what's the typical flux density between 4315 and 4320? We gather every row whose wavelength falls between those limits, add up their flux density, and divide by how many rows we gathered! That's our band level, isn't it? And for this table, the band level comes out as 22.7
